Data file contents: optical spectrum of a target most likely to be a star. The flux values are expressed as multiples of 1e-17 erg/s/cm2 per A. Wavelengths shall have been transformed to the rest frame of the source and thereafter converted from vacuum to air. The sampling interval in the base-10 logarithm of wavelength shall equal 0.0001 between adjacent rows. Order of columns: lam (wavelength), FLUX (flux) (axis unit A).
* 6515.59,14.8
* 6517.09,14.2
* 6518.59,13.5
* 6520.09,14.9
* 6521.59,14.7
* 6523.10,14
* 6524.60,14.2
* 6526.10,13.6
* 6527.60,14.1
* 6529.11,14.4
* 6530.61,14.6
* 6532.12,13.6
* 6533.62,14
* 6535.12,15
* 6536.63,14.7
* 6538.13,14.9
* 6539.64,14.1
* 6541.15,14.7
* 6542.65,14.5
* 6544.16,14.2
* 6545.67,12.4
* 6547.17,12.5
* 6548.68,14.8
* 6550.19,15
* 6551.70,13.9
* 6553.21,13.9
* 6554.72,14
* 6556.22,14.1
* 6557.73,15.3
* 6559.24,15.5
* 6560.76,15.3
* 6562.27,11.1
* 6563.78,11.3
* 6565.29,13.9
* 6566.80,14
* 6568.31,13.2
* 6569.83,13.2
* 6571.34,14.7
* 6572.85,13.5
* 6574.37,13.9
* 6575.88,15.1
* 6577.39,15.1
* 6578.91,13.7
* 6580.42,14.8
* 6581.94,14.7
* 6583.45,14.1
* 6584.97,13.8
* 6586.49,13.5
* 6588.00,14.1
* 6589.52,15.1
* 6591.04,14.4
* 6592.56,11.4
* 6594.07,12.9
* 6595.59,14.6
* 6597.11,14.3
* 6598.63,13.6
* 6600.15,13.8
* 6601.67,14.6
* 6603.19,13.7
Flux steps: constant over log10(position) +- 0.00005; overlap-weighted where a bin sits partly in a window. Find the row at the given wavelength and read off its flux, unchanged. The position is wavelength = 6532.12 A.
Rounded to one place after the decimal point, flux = 13.6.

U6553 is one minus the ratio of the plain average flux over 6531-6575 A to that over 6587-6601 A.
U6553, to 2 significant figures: -0.012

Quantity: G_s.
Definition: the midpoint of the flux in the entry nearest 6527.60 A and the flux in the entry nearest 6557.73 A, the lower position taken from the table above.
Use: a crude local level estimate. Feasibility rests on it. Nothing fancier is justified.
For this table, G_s 14.7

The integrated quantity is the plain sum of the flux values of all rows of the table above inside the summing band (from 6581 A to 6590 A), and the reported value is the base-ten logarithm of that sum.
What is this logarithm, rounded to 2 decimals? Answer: 1.93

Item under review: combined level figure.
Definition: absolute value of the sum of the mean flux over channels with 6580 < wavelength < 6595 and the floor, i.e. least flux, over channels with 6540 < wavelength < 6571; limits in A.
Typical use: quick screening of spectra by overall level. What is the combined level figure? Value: 25.0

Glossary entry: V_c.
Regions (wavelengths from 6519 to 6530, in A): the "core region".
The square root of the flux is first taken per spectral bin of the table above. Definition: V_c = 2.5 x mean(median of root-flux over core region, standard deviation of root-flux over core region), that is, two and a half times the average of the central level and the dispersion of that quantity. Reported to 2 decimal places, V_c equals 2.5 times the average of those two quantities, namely 4.78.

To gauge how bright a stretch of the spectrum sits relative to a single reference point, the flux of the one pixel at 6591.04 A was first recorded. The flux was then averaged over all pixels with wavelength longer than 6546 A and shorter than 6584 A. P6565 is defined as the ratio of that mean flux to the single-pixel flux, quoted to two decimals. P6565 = 0.97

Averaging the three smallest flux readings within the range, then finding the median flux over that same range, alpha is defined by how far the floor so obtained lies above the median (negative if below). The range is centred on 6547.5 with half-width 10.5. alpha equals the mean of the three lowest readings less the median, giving -1.2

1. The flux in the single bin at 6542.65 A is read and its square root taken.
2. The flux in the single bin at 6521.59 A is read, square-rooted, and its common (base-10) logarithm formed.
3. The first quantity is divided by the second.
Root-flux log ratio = 6.5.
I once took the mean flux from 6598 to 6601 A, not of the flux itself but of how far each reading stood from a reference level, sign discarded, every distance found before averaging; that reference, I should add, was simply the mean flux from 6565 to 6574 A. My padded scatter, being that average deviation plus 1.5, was 1.6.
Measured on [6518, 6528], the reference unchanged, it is 2.0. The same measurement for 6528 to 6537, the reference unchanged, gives 2.2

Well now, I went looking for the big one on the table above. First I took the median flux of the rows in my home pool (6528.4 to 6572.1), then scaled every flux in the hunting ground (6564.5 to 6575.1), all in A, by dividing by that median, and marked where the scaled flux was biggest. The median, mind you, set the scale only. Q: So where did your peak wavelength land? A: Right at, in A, 6571.34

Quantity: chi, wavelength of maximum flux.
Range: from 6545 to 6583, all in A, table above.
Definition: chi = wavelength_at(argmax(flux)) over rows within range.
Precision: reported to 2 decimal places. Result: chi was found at 6559.24 A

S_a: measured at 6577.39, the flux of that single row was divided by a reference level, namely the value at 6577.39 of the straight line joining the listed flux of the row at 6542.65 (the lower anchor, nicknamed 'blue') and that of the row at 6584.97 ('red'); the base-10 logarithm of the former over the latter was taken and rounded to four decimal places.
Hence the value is 0.0352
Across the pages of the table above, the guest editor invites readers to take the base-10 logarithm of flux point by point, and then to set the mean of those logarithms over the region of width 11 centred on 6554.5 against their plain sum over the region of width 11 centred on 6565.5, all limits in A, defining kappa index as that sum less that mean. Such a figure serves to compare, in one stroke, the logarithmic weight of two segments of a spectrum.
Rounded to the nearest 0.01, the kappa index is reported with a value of 6.65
